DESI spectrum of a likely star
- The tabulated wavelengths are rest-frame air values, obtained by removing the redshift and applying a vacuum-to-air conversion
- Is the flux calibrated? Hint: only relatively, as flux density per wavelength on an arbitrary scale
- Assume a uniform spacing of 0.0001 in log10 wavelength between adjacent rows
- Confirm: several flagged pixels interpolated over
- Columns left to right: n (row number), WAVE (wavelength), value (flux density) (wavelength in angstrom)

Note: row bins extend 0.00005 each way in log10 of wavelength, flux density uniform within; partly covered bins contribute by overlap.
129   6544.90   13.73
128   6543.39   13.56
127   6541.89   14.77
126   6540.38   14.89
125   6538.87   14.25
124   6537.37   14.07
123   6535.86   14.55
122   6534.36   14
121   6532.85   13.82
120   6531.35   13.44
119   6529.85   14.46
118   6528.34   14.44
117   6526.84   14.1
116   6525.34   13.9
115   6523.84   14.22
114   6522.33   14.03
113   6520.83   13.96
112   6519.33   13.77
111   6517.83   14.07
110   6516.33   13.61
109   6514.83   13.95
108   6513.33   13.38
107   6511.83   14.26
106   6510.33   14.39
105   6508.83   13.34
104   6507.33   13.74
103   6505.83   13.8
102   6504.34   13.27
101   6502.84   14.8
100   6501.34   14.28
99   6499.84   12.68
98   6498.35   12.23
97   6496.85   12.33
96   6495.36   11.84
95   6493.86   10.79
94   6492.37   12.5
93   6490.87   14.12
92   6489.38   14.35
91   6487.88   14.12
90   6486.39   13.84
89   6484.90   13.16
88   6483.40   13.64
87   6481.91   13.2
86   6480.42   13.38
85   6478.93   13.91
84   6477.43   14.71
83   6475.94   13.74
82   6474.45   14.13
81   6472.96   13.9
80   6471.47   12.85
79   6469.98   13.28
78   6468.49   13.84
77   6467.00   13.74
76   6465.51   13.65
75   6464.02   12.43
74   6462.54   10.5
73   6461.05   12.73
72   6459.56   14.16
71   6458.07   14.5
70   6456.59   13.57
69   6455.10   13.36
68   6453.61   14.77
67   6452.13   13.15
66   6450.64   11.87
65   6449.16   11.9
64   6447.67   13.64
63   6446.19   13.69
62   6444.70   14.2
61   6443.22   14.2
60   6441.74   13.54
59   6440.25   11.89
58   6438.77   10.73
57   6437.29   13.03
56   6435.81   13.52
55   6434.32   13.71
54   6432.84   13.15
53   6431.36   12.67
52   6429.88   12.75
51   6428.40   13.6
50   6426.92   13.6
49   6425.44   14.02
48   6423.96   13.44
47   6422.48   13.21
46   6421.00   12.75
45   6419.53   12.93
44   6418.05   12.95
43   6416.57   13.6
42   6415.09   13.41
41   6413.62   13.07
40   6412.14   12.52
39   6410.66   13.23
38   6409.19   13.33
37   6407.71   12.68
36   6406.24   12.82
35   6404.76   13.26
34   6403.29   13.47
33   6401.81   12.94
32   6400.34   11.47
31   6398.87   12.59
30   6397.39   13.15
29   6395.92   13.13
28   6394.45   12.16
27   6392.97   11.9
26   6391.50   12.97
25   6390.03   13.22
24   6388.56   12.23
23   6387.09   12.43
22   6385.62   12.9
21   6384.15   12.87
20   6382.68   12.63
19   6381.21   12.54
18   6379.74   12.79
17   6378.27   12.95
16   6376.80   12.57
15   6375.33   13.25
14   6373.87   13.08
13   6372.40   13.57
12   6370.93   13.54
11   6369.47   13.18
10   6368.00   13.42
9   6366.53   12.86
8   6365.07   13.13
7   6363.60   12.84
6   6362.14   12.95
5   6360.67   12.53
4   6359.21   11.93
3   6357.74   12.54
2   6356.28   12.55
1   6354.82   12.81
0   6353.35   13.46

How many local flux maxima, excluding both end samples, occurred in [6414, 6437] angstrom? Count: 3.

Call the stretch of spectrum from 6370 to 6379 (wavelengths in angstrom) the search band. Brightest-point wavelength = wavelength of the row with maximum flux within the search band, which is 6372.40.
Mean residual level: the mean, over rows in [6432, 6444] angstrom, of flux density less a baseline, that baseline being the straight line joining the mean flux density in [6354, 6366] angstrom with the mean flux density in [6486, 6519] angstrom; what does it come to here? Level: -0.12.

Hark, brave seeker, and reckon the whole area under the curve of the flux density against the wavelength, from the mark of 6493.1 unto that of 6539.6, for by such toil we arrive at 636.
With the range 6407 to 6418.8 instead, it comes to 155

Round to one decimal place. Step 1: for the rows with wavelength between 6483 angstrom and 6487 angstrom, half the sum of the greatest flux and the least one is 13.5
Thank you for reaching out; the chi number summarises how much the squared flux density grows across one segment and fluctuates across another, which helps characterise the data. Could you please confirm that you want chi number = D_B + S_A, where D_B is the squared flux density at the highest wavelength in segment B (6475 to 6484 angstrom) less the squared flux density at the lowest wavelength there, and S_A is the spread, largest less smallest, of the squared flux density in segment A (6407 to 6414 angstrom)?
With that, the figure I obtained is 18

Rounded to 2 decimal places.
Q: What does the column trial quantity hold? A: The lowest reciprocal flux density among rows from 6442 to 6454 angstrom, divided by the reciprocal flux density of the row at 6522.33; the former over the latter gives 0.95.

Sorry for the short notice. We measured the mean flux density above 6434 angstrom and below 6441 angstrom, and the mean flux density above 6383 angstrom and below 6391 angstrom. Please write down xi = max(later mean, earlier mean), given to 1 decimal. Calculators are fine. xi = 12.7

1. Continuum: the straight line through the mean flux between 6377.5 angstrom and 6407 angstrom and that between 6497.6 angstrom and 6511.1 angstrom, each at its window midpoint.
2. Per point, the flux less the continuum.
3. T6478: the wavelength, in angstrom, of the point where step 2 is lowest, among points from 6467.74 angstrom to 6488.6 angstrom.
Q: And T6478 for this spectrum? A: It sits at 6471.47 angstrom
